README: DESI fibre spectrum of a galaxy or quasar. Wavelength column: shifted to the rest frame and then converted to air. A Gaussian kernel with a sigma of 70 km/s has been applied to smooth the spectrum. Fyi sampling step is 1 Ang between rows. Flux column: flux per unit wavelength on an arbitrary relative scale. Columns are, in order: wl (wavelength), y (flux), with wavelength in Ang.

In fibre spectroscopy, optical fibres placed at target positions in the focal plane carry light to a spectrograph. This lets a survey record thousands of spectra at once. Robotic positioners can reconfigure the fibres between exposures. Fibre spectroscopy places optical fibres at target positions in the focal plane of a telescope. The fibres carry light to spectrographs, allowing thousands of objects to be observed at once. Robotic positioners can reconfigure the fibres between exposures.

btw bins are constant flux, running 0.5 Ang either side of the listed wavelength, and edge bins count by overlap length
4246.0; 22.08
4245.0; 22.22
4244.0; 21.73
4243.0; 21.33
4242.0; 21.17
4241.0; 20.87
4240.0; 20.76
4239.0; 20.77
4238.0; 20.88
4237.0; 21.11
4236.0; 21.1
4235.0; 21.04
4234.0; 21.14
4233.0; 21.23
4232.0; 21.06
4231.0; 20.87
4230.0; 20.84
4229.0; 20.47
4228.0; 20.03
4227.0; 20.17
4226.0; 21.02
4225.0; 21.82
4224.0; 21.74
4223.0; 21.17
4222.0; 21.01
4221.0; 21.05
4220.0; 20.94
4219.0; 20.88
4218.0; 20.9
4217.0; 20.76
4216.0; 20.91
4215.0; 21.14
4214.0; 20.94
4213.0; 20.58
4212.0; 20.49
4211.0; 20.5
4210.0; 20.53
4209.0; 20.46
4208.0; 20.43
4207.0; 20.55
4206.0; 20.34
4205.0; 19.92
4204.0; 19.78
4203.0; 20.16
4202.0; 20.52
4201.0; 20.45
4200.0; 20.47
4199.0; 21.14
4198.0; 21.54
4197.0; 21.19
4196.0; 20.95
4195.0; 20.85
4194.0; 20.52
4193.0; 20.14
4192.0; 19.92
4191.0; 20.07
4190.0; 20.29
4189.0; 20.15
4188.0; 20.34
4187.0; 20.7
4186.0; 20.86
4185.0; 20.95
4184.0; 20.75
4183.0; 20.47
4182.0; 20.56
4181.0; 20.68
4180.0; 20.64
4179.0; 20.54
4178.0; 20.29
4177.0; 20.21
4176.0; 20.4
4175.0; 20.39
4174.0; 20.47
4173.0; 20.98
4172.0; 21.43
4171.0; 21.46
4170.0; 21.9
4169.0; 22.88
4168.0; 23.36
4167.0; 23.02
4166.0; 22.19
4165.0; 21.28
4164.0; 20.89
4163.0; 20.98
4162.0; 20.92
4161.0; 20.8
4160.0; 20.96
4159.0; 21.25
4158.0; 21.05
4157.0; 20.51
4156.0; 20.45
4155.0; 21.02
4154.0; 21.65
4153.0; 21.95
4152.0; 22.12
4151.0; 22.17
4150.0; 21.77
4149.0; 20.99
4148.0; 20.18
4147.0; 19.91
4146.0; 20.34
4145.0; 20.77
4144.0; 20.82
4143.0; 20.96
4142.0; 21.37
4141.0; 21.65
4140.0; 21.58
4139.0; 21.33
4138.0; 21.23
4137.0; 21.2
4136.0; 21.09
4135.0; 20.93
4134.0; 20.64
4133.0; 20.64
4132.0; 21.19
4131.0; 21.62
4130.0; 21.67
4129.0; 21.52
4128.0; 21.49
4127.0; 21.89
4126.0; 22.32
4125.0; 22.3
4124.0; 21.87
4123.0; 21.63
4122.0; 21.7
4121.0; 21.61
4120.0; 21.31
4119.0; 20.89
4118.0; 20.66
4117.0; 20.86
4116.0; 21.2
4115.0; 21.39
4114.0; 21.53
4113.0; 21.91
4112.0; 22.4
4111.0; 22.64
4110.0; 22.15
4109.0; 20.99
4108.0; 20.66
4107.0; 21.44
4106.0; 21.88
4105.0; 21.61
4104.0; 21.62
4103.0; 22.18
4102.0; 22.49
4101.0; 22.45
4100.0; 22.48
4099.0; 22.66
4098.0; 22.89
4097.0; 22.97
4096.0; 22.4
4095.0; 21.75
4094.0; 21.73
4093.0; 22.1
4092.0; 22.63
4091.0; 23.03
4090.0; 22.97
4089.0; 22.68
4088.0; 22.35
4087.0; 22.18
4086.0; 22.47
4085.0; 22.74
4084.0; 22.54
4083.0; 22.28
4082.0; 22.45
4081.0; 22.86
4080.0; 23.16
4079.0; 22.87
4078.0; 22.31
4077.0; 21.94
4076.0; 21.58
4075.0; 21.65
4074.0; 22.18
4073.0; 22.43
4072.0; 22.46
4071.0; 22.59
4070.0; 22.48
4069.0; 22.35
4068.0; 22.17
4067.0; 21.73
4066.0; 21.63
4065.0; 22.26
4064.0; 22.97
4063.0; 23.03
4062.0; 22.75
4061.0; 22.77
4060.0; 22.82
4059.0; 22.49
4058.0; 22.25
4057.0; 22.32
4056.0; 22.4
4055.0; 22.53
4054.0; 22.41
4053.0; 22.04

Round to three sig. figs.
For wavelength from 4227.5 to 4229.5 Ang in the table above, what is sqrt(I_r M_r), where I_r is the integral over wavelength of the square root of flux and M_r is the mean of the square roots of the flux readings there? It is 6.36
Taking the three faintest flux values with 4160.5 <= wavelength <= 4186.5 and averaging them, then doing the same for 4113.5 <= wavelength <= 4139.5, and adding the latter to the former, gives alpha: 40.9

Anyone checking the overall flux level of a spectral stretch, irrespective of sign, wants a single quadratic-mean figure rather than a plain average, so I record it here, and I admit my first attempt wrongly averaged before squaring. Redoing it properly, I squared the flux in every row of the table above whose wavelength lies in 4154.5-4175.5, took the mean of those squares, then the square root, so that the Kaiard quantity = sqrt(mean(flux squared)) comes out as 21.4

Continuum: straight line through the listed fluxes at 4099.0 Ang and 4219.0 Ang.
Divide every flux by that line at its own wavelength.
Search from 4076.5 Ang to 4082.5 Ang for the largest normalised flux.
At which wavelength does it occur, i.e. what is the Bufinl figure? 4080.0 Ang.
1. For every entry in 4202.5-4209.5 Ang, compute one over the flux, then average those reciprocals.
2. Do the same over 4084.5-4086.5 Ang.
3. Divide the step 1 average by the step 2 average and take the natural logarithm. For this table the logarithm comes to 0.11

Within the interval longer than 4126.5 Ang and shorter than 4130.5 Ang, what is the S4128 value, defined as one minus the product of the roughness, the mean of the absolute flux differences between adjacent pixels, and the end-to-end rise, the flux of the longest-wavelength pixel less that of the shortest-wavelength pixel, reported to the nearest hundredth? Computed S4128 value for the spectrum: 1.04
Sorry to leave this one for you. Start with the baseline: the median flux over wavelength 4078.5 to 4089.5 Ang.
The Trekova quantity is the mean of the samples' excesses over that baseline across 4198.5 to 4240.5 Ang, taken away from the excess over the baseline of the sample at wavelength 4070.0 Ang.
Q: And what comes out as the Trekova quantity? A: 1.7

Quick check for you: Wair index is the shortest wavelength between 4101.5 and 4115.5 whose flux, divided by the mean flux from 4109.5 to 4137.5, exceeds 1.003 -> 4102.0 Ang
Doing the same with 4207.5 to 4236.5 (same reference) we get 4224.0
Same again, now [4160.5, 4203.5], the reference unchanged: 4166.0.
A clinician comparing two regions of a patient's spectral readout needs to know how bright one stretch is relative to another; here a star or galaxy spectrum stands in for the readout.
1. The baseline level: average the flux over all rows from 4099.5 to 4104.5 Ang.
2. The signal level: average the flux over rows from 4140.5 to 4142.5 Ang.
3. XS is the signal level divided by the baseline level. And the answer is 0.97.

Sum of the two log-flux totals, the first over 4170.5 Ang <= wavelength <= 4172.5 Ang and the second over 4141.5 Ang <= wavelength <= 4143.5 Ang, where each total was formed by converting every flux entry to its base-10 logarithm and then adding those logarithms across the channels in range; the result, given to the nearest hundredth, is 5.31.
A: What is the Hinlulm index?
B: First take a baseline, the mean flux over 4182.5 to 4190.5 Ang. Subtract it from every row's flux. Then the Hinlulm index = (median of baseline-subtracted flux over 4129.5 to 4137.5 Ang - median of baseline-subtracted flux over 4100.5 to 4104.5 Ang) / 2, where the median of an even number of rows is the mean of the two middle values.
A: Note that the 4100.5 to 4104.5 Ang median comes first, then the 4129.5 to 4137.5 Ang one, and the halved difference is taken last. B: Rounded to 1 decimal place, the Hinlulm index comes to -0.6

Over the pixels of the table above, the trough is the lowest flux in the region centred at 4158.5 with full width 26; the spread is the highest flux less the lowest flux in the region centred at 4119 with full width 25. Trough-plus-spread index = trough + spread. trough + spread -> 21.9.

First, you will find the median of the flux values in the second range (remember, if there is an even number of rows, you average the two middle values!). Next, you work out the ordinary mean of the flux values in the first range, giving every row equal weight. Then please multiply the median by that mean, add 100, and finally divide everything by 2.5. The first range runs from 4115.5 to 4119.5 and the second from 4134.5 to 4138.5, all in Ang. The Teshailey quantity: 217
